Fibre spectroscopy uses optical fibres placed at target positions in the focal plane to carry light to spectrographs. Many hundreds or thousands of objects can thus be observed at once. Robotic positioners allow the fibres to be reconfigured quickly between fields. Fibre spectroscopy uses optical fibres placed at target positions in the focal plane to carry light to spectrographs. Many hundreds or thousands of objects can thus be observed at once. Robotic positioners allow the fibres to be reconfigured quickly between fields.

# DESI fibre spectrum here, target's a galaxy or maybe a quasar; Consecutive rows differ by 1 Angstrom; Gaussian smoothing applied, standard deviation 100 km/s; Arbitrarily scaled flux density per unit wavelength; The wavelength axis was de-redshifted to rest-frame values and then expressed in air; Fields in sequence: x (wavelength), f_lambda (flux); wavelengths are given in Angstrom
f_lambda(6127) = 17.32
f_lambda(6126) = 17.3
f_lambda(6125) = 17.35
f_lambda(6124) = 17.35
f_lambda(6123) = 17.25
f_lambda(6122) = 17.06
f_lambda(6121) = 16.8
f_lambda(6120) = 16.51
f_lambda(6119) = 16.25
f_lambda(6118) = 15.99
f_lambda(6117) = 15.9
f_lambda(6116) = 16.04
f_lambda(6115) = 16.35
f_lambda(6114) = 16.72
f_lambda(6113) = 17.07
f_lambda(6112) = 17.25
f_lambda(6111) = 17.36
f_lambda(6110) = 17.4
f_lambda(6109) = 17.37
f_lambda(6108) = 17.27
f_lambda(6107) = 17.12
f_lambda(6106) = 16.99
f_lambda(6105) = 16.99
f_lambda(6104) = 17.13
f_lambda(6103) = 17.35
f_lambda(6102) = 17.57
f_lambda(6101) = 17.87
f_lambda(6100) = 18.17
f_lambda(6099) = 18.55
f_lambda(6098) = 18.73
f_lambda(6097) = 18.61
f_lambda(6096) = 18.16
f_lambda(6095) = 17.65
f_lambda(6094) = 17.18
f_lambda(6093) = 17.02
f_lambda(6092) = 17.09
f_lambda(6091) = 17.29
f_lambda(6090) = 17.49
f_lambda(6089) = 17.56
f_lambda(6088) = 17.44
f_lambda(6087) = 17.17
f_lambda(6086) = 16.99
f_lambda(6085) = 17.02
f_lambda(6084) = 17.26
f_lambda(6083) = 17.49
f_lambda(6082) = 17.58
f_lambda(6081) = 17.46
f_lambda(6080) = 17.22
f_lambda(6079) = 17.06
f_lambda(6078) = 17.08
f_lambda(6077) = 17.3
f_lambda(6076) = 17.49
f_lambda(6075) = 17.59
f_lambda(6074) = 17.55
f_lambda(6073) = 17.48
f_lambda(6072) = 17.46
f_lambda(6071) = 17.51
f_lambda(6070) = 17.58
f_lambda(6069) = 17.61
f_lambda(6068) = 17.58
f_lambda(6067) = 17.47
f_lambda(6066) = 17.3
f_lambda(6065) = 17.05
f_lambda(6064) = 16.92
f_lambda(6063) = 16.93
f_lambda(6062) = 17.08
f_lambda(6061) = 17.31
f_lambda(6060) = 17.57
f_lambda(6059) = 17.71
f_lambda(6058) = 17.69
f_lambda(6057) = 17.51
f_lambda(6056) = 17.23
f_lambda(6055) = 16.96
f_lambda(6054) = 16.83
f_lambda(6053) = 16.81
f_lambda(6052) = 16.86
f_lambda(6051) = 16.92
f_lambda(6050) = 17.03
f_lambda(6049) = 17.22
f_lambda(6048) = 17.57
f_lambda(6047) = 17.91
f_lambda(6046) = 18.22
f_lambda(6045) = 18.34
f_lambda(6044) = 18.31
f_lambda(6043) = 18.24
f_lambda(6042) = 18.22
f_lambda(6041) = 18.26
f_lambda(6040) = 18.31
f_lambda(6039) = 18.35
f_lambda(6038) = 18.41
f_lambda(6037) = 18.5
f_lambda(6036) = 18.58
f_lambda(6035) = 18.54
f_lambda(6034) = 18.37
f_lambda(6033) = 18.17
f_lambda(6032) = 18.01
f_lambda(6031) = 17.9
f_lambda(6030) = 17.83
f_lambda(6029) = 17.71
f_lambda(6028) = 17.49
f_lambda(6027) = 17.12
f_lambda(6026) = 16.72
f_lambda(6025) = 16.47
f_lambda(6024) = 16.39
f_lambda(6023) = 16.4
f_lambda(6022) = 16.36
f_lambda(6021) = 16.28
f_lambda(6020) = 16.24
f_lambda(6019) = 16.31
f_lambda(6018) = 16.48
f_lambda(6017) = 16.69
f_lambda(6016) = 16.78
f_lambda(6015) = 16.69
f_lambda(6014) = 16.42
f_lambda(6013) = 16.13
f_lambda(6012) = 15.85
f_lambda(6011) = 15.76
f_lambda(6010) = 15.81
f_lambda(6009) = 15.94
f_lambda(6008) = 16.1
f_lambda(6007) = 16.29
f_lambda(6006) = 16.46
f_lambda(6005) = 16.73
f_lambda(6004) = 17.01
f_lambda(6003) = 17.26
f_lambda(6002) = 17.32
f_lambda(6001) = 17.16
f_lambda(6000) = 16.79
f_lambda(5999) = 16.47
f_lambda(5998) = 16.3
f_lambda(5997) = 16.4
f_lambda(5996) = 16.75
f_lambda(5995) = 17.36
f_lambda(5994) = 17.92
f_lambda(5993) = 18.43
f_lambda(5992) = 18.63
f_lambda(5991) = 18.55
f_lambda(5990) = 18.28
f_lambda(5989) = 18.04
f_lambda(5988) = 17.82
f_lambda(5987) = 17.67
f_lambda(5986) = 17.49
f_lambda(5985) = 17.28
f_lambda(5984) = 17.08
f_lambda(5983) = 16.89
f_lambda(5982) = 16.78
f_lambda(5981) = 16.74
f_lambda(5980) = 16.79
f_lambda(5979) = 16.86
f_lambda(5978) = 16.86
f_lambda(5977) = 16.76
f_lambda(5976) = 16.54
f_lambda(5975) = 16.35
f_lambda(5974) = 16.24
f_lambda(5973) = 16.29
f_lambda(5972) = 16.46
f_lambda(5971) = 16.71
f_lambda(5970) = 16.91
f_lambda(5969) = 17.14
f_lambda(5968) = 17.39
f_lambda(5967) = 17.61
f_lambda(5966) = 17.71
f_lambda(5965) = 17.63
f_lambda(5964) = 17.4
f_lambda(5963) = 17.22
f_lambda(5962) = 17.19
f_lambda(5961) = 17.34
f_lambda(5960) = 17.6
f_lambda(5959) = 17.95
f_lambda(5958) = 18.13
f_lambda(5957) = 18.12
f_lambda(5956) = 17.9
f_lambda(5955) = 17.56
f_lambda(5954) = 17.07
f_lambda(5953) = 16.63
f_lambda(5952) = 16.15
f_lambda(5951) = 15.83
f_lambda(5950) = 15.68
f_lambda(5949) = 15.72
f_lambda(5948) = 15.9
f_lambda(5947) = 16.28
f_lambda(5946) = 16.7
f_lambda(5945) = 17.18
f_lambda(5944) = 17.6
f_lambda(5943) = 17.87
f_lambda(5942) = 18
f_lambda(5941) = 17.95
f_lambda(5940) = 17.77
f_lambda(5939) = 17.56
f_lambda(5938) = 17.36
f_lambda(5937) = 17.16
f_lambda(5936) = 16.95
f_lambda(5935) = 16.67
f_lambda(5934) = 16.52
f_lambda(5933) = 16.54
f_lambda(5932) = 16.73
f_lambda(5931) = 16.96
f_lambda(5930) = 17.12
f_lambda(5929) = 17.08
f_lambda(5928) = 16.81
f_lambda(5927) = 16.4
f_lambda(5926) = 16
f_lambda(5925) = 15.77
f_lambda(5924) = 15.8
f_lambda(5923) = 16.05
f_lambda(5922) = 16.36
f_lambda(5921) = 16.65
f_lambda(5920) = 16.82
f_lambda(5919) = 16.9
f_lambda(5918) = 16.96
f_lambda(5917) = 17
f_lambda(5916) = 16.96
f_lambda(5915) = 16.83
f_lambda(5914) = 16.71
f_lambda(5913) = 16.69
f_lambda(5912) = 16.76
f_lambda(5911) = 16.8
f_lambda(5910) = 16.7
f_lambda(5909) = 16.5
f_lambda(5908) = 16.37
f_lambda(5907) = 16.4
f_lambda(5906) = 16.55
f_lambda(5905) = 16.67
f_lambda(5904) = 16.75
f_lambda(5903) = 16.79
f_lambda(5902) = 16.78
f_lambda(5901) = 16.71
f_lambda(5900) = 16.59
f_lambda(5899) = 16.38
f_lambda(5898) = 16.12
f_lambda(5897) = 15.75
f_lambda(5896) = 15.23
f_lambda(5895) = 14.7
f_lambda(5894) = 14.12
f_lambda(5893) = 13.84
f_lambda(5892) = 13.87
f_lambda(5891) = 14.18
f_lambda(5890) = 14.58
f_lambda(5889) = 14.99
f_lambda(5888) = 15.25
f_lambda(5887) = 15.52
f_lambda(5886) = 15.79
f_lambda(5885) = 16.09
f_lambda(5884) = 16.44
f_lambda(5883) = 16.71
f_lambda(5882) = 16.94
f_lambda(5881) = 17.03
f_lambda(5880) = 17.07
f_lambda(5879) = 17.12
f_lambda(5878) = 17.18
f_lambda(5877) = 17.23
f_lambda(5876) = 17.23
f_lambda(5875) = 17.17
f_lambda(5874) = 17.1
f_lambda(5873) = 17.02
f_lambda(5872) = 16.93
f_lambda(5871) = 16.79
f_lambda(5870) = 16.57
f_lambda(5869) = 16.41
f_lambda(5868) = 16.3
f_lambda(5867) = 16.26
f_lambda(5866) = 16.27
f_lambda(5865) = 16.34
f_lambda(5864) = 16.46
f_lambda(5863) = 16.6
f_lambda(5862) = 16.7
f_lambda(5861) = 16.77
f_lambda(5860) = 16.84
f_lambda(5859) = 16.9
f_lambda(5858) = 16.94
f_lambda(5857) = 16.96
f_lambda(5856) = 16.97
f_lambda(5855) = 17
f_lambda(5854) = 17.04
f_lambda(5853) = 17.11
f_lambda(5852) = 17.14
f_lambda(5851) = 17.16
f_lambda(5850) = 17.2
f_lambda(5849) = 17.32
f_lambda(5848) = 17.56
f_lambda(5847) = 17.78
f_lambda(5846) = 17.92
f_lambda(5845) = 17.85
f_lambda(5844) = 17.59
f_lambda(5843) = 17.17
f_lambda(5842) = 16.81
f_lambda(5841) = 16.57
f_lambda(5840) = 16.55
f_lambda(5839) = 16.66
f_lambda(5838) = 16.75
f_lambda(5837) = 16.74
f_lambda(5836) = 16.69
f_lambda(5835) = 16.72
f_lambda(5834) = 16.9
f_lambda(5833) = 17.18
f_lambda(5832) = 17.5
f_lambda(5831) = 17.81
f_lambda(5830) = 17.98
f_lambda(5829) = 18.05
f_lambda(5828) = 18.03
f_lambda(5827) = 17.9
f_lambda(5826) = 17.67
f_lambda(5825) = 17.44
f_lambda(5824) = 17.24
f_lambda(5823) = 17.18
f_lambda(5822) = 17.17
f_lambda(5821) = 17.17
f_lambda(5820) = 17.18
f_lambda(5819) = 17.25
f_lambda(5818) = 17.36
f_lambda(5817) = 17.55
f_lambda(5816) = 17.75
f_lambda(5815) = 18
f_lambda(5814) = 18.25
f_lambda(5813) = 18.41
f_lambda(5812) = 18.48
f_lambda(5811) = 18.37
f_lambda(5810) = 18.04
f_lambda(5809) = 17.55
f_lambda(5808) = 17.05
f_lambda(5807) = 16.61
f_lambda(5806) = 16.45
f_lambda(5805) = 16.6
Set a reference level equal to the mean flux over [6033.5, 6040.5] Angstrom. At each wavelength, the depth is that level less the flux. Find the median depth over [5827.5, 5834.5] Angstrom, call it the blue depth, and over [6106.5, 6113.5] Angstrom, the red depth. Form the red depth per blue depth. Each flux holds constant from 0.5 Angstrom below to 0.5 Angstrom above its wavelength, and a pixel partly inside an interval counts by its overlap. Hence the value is 1.9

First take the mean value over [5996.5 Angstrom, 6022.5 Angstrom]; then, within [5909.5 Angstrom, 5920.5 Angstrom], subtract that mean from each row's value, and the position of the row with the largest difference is 5917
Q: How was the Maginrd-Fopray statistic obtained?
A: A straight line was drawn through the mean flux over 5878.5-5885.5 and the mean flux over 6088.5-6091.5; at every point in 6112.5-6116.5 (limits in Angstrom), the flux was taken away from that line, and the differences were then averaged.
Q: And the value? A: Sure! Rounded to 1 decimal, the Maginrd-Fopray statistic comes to 1.0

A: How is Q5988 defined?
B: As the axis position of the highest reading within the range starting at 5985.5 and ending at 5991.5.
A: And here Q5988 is 5991 Angstrom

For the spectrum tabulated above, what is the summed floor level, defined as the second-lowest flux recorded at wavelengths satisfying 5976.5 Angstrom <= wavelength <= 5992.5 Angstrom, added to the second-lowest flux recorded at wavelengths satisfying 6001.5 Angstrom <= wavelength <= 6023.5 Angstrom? 32.6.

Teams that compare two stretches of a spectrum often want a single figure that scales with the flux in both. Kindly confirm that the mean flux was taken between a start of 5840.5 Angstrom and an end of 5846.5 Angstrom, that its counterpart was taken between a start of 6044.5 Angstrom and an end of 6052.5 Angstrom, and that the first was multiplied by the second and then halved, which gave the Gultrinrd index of 152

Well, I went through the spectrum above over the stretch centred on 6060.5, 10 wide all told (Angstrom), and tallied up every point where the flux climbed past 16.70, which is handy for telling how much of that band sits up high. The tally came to 10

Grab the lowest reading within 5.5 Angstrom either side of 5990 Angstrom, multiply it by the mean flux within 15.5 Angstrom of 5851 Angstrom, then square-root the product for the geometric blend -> 17.1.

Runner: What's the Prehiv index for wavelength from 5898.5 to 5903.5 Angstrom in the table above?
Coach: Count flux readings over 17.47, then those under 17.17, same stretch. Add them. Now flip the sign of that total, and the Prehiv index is -5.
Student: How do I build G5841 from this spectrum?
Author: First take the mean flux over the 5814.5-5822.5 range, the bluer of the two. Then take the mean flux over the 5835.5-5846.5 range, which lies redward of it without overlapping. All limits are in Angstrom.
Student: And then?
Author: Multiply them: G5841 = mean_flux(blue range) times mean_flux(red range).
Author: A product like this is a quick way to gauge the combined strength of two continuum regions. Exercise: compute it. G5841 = 297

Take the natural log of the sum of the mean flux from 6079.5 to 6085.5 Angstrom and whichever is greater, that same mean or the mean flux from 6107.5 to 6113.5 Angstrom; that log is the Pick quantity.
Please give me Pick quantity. 3.55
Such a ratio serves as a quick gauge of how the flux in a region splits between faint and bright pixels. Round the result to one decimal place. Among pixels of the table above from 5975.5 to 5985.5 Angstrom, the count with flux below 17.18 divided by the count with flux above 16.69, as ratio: 1.0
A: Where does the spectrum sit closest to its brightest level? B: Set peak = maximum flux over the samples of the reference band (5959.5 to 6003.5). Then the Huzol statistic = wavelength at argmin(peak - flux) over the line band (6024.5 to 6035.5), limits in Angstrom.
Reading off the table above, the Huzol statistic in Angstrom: 6035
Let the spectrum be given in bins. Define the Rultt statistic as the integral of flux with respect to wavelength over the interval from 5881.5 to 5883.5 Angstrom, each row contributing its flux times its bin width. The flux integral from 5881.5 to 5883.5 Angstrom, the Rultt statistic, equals 34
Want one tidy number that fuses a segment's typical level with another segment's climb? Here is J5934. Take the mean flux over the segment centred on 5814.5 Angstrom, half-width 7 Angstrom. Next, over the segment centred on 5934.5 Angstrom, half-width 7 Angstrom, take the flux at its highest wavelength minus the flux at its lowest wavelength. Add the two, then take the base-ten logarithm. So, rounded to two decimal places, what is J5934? 1.28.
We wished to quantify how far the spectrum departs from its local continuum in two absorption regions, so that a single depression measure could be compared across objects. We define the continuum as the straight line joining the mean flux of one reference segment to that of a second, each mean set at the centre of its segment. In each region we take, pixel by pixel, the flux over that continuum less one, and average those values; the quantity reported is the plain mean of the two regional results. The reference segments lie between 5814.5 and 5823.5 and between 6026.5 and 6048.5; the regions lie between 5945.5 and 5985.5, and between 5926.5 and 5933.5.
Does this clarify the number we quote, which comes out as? -0.05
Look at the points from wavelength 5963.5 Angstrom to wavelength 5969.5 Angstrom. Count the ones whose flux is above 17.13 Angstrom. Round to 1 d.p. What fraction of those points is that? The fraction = 1.0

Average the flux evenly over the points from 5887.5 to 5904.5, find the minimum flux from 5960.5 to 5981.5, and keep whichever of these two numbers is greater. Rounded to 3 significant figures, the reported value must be 16.2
